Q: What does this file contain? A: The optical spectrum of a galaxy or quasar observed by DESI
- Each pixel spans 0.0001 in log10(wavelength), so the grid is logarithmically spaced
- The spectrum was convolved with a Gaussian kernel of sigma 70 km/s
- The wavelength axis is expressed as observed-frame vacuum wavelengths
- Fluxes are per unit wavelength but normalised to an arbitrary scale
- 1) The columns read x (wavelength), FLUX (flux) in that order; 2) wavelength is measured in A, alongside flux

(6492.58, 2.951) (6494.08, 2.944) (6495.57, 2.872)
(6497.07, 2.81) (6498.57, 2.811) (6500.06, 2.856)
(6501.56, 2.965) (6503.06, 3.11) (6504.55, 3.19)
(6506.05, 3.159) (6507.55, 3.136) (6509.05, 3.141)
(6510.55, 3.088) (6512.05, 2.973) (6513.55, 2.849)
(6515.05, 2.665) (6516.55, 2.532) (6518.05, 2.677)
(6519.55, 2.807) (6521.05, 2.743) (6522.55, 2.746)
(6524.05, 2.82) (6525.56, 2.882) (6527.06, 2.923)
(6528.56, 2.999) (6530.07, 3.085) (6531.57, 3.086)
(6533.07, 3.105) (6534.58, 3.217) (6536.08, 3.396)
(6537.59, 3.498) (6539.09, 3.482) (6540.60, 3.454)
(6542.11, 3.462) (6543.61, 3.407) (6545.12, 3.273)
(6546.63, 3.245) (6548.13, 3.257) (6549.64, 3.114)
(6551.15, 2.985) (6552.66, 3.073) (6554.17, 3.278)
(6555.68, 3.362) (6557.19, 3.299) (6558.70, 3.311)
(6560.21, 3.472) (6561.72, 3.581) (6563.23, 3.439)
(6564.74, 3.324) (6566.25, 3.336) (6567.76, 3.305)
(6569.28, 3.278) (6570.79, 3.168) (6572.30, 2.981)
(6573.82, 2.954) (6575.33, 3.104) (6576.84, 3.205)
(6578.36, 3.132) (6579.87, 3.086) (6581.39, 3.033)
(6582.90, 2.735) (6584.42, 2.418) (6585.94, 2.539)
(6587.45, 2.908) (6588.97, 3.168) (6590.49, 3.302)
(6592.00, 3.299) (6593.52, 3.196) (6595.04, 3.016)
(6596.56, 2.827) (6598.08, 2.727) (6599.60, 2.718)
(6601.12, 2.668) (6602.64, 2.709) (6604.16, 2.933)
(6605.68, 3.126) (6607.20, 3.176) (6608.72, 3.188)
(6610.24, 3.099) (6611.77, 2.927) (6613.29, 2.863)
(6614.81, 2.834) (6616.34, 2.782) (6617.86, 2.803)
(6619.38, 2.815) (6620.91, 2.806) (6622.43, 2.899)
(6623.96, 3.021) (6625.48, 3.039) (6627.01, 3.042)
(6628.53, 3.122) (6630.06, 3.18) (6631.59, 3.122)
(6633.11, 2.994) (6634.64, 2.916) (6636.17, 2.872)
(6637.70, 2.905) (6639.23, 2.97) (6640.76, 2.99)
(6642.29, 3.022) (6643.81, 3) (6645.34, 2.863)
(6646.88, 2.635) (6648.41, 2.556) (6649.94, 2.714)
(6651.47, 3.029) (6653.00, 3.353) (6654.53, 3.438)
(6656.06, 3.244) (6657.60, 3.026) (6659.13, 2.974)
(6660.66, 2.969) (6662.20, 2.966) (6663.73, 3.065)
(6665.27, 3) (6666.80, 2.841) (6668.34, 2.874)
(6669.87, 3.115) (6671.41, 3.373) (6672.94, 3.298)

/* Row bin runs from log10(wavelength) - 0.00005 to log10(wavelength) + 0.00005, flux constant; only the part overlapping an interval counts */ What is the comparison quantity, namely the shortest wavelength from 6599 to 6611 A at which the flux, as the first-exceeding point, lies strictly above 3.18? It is 6608.72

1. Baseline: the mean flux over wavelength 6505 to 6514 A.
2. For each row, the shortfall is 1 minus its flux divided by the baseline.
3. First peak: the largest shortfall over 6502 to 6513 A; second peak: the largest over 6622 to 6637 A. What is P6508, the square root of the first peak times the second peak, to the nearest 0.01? 0.04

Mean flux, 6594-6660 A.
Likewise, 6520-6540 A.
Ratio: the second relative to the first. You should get 1.04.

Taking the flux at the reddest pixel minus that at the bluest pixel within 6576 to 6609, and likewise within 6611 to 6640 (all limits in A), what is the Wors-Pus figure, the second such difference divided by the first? -2.5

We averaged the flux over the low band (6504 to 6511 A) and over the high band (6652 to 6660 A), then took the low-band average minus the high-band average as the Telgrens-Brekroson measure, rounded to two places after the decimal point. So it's -0.06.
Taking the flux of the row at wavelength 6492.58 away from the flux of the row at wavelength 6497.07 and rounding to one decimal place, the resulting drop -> -0.1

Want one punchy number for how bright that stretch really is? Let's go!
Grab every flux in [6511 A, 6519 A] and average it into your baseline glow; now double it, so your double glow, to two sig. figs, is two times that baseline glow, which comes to 5.5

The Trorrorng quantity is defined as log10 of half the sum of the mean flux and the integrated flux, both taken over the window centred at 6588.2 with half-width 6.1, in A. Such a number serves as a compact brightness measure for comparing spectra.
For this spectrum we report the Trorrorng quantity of 1.29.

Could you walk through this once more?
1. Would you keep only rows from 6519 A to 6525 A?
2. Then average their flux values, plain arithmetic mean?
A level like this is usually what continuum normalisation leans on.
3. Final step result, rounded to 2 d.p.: 2.78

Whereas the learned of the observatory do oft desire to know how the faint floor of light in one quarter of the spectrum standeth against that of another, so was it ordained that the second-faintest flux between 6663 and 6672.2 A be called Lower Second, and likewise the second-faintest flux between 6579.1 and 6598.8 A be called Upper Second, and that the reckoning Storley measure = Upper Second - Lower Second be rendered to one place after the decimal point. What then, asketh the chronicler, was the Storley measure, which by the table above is -0.3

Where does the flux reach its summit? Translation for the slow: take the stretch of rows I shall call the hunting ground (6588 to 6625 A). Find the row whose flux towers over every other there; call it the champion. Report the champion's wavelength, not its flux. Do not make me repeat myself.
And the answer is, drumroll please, 6590.49 A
